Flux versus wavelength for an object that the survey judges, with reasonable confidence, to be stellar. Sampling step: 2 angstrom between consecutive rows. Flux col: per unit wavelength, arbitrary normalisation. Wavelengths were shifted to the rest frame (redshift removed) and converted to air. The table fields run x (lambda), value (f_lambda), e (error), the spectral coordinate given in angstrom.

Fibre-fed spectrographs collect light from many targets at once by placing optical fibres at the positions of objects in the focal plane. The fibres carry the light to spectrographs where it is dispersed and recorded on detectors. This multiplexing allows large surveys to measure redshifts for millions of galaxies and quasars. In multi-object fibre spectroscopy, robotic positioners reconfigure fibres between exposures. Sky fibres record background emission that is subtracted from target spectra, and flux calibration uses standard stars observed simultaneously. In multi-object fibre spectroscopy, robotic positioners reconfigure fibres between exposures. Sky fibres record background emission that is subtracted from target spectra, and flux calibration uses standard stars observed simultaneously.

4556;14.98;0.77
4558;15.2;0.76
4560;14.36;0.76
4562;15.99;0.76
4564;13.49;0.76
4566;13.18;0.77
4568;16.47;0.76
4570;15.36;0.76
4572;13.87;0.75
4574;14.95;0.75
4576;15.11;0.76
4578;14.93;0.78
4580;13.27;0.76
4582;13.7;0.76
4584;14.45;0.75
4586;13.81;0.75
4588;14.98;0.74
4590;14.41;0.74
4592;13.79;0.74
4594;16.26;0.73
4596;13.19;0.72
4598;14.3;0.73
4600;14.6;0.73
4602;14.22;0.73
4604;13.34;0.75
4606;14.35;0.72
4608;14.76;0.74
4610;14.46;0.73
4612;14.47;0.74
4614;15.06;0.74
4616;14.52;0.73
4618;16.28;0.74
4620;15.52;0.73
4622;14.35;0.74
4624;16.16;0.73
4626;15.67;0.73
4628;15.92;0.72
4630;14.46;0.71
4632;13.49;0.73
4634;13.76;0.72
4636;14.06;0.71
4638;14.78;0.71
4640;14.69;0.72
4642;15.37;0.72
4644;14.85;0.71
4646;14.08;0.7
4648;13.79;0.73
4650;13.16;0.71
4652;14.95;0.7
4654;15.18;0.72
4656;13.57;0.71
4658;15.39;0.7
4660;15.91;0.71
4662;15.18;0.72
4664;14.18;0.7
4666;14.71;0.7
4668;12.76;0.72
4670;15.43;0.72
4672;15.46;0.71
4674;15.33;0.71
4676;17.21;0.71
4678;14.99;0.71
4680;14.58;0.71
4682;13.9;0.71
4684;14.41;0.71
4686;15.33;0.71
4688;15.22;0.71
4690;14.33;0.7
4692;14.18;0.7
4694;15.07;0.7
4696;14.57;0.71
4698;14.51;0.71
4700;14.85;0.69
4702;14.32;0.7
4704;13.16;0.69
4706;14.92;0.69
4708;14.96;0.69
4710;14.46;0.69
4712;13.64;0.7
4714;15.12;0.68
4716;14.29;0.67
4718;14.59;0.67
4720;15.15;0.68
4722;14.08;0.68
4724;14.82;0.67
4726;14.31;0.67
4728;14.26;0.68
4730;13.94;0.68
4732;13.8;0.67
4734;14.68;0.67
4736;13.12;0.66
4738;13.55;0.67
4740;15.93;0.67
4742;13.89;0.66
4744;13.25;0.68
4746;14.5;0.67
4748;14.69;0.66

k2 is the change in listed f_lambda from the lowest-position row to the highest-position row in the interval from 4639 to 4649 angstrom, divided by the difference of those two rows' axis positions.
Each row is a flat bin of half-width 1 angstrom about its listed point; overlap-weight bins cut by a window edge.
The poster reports -0.11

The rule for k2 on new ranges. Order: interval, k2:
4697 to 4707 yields 0.05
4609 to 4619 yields 0.23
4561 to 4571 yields -0.08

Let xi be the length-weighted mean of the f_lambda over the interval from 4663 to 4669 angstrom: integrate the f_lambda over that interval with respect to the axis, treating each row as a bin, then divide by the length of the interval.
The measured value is 13.9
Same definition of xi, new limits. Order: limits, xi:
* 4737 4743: 14.5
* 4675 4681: 15.6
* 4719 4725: 14.7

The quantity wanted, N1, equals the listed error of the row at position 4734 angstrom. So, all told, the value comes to 0.670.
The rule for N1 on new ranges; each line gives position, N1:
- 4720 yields 0.680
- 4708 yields 0.690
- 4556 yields 0.770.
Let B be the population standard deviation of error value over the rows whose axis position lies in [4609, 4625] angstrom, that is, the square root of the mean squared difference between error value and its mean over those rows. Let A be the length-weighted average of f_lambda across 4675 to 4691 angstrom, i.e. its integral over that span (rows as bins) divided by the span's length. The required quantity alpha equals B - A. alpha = -15.0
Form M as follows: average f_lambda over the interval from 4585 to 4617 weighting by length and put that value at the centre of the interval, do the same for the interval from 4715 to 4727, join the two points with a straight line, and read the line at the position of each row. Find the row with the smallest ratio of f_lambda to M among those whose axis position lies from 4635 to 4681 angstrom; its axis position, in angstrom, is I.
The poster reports 4668 angstrom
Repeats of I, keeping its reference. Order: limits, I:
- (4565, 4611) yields 4596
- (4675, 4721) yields 4704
